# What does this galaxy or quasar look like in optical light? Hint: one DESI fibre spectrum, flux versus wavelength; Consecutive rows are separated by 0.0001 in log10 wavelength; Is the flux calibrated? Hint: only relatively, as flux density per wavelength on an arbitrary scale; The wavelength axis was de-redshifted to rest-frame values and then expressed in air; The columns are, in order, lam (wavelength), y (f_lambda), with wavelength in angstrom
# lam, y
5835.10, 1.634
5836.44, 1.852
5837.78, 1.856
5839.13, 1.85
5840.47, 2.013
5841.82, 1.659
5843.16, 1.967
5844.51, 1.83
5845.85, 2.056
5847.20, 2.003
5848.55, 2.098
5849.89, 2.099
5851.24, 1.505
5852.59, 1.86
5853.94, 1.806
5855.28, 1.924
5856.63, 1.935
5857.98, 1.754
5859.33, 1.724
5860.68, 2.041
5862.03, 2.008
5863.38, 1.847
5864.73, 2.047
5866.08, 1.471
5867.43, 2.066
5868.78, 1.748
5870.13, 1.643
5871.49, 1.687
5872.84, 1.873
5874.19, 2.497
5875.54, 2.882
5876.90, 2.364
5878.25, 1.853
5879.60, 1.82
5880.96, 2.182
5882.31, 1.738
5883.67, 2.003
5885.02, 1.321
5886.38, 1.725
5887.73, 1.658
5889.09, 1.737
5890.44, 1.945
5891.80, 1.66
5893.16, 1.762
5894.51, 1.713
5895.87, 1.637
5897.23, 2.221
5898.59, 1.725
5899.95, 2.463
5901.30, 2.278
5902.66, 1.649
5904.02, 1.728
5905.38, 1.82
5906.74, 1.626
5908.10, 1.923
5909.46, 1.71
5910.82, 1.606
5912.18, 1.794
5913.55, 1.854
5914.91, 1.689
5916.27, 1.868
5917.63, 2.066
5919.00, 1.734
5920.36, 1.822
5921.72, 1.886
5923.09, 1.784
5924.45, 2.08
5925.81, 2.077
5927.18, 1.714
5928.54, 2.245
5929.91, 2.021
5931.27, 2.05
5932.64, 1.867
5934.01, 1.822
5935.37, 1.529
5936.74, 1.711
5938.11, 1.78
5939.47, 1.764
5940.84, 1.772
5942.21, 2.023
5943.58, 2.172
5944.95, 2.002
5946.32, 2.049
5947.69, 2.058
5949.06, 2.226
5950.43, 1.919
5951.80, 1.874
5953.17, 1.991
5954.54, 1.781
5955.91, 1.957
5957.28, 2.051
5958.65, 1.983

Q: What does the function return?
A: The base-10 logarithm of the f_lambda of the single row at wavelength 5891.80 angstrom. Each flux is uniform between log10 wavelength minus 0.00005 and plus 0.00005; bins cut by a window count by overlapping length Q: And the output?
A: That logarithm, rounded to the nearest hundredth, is 0.22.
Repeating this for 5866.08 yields 0.17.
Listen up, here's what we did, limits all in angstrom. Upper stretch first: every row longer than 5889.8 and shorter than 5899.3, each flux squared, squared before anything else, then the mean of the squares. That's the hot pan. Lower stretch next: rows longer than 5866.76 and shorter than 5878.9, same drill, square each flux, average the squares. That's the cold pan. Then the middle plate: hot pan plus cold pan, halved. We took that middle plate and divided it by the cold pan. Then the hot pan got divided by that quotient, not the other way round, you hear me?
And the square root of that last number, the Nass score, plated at 1.95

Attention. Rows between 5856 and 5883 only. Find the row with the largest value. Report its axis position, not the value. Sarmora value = 5875.54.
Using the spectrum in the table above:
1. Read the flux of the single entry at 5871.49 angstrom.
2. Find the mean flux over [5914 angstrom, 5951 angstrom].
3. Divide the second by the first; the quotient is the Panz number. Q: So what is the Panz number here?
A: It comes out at 1.14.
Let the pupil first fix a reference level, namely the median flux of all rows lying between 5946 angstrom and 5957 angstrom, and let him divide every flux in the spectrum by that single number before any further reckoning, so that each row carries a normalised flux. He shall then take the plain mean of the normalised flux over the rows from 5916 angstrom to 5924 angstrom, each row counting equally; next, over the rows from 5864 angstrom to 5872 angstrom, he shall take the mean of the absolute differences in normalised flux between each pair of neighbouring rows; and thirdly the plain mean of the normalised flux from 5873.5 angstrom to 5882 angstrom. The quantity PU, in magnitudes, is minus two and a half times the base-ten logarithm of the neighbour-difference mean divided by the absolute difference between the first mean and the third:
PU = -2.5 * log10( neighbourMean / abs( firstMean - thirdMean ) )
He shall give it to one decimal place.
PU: 0.2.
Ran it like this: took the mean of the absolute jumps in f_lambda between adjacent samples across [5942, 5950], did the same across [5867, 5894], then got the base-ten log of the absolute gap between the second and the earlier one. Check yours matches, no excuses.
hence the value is -0.73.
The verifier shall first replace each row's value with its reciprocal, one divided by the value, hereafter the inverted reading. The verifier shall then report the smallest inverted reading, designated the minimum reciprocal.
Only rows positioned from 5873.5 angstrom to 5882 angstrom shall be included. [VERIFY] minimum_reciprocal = 0.35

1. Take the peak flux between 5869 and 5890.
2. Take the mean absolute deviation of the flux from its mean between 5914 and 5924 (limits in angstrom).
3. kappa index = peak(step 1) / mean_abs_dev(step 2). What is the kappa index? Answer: 32.2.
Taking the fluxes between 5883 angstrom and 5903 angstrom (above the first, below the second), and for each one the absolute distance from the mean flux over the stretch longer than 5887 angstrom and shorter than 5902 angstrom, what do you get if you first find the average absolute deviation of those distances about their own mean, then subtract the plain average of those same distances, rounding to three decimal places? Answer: -0.138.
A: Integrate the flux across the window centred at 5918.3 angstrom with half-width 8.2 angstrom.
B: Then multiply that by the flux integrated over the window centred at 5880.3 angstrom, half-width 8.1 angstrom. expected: 982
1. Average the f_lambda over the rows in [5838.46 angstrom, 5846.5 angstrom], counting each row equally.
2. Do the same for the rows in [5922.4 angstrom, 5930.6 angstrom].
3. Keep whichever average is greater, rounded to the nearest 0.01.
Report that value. 1.99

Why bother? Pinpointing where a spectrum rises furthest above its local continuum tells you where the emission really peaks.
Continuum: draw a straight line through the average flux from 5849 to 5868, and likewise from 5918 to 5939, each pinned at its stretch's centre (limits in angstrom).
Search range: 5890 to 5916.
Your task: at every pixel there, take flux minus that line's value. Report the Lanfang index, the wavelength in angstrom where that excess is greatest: 5899.95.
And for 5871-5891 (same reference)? 5875.54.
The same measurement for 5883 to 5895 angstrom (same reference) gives 5883.67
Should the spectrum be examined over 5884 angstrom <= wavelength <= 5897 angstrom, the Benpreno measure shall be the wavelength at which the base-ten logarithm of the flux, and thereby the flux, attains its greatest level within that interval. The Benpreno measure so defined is 5890.44 angstrom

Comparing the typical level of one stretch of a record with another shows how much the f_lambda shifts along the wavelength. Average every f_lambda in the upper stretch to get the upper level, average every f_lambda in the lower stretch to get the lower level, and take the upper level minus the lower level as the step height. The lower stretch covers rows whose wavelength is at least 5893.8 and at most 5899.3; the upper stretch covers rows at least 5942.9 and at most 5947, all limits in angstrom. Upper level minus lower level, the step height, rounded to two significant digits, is 0.25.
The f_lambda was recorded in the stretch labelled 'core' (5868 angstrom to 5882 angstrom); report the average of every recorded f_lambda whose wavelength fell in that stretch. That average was 2.05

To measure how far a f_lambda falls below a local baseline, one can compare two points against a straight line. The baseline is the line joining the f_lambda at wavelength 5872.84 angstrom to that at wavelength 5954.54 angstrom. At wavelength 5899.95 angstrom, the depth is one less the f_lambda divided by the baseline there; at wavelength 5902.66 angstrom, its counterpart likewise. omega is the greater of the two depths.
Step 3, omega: 0.10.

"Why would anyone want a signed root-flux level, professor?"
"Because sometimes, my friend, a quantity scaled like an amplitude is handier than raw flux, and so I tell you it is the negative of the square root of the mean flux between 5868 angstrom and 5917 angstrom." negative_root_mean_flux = -1.37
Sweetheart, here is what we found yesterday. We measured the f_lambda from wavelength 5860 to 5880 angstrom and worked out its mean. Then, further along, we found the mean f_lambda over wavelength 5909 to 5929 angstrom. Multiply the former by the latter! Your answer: 3.70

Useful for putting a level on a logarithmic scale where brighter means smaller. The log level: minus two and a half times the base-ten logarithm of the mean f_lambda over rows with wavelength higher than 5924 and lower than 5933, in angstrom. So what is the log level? -0.76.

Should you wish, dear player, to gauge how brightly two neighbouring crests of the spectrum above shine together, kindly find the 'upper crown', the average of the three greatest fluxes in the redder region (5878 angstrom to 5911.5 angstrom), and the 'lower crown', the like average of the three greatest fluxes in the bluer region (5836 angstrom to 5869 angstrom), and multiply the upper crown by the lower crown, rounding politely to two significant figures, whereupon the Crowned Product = 4.8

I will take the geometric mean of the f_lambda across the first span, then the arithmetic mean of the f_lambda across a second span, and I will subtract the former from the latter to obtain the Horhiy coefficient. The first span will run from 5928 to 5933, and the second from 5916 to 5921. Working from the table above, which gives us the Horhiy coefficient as -0.17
